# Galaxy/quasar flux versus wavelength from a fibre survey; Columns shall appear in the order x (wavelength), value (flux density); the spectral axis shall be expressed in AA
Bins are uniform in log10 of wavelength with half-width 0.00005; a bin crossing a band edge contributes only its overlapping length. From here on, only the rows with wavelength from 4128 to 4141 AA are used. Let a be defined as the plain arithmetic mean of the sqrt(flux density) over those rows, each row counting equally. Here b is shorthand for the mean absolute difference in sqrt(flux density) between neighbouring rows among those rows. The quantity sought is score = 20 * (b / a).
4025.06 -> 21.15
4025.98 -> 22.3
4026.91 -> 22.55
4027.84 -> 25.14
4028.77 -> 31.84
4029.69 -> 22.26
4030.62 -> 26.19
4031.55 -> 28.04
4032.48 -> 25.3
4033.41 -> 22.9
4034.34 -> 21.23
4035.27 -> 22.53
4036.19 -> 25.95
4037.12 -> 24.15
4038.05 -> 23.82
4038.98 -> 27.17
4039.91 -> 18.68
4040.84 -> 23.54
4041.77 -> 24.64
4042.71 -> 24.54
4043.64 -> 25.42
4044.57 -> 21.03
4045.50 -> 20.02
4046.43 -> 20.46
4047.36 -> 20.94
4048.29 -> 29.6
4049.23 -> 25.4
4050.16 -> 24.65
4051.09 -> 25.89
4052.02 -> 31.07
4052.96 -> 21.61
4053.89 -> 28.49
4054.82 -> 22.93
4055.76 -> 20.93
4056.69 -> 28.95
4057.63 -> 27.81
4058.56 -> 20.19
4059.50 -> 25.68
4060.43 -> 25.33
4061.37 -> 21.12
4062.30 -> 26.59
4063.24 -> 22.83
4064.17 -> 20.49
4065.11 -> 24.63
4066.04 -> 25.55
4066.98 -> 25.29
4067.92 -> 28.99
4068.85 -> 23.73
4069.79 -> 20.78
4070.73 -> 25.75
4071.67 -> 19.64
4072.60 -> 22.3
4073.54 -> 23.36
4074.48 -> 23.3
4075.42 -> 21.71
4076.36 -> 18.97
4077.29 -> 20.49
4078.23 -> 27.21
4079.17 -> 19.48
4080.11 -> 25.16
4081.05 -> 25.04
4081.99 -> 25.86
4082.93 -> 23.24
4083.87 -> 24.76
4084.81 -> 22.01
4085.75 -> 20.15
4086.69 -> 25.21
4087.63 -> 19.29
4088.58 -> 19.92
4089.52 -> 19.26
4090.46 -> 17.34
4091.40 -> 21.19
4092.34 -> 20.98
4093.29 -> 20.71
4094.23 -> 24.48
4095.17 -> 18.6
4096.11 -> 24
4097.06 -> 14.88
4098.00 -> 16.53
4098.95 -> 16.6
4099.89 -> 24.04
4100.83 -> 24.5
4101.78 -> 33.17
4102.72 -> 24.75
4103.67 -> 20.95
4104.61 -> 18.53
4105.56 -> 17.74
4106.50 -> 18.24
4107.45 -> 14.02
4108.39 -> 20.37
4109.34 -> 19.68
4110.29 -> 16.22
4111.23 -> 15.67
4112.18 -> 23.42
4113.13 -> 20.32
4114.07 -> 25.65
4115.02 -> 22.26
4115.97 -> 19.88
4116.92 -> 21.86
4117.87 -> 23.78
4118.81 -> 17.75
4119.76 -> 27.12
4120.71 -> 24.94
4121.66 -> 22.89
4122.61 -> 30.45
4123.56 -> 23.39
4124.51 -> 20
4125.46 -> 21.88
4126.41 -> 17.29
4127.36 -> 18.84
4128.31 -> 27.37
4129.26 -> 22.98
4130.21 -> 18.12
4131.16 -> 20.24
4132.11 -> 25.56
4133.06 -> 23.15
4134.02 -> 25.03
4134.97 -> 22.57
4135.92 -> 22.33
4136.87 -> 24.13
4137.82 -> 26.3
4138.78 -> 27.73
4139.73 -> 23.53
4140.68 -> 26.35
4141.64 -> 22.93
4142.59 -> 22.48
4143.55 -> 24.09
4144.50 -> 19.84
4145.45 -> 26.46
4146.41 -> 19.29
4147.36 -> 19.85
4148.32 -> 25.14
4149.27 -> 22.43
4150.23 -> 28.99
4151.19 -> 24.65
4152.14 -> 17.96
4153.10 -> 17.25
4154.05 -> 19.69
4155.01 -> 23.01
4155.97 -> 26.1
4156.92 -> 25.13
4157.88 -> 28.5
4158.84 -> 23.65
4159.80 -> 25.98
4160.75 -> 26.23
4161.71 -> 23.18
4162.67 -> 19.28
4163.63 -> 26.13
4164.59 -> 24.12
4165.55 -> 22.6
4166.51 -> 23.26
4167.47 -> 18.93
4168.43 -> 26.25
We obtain 1.17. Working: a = 4.89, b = 0.29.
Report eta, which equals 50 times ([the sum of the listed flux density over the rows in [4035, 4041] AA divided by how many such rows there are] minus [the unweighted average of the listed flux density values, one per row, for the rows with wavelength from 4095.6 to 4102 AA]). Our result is 87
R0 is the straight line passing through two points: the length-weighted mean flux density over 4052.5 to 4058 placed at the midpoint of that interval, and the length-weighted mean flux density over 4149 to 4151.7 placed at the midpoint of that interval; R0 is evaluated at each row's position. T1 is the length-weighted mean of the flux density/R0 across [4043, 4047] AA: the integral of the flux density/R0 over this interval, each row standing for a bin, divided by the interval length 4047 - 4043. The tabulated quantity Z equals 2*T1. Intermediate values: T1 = 0.87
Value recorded 1.75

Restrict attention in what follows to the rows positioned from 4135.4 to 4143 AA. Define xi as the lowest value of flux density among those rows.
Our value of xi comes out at 22.33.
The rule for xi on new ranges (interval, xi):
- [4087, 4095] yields 17.34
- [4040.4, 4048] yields 20.02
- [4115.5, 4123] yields 17.75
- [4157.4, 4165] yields 19.28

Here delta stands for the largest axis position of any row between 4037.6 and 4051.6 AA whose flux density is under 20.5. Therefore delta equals 4046.43 AA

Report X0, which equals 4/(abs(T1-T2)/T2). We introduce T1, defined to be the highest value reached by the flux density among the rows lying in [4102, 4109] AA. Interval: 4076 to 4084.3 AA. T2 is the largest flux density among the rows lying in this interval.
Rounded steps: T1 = 24.75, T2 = 27.21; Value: 44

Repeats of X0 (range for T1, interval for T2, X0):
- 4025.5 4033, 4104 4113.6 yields 11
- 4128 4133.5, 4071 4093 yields 680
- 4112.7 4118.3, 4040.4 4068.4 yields 23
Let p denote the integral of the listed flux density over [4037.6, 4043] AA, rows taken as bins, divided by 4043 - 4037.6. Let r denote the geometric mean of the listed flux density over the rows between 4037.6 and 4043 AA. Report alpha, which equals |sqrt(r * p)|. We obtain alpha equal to 23.6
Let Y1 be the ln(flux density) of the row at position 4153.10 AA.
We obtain 2.85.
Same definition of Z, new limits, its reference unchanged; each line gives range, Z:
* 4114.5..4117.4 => 1.69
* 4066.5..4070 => 1.99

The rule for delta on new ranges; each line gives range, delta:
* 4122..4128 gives 4127.36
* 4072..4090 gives 4089.52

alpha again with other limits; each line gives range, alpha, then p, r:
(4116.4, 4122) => 23.0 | 23.0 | 22.9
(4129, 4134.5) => 22.4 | 22.5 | 22.4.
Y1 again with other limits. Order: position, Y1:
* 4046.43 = 3.02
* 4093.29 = 3.03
